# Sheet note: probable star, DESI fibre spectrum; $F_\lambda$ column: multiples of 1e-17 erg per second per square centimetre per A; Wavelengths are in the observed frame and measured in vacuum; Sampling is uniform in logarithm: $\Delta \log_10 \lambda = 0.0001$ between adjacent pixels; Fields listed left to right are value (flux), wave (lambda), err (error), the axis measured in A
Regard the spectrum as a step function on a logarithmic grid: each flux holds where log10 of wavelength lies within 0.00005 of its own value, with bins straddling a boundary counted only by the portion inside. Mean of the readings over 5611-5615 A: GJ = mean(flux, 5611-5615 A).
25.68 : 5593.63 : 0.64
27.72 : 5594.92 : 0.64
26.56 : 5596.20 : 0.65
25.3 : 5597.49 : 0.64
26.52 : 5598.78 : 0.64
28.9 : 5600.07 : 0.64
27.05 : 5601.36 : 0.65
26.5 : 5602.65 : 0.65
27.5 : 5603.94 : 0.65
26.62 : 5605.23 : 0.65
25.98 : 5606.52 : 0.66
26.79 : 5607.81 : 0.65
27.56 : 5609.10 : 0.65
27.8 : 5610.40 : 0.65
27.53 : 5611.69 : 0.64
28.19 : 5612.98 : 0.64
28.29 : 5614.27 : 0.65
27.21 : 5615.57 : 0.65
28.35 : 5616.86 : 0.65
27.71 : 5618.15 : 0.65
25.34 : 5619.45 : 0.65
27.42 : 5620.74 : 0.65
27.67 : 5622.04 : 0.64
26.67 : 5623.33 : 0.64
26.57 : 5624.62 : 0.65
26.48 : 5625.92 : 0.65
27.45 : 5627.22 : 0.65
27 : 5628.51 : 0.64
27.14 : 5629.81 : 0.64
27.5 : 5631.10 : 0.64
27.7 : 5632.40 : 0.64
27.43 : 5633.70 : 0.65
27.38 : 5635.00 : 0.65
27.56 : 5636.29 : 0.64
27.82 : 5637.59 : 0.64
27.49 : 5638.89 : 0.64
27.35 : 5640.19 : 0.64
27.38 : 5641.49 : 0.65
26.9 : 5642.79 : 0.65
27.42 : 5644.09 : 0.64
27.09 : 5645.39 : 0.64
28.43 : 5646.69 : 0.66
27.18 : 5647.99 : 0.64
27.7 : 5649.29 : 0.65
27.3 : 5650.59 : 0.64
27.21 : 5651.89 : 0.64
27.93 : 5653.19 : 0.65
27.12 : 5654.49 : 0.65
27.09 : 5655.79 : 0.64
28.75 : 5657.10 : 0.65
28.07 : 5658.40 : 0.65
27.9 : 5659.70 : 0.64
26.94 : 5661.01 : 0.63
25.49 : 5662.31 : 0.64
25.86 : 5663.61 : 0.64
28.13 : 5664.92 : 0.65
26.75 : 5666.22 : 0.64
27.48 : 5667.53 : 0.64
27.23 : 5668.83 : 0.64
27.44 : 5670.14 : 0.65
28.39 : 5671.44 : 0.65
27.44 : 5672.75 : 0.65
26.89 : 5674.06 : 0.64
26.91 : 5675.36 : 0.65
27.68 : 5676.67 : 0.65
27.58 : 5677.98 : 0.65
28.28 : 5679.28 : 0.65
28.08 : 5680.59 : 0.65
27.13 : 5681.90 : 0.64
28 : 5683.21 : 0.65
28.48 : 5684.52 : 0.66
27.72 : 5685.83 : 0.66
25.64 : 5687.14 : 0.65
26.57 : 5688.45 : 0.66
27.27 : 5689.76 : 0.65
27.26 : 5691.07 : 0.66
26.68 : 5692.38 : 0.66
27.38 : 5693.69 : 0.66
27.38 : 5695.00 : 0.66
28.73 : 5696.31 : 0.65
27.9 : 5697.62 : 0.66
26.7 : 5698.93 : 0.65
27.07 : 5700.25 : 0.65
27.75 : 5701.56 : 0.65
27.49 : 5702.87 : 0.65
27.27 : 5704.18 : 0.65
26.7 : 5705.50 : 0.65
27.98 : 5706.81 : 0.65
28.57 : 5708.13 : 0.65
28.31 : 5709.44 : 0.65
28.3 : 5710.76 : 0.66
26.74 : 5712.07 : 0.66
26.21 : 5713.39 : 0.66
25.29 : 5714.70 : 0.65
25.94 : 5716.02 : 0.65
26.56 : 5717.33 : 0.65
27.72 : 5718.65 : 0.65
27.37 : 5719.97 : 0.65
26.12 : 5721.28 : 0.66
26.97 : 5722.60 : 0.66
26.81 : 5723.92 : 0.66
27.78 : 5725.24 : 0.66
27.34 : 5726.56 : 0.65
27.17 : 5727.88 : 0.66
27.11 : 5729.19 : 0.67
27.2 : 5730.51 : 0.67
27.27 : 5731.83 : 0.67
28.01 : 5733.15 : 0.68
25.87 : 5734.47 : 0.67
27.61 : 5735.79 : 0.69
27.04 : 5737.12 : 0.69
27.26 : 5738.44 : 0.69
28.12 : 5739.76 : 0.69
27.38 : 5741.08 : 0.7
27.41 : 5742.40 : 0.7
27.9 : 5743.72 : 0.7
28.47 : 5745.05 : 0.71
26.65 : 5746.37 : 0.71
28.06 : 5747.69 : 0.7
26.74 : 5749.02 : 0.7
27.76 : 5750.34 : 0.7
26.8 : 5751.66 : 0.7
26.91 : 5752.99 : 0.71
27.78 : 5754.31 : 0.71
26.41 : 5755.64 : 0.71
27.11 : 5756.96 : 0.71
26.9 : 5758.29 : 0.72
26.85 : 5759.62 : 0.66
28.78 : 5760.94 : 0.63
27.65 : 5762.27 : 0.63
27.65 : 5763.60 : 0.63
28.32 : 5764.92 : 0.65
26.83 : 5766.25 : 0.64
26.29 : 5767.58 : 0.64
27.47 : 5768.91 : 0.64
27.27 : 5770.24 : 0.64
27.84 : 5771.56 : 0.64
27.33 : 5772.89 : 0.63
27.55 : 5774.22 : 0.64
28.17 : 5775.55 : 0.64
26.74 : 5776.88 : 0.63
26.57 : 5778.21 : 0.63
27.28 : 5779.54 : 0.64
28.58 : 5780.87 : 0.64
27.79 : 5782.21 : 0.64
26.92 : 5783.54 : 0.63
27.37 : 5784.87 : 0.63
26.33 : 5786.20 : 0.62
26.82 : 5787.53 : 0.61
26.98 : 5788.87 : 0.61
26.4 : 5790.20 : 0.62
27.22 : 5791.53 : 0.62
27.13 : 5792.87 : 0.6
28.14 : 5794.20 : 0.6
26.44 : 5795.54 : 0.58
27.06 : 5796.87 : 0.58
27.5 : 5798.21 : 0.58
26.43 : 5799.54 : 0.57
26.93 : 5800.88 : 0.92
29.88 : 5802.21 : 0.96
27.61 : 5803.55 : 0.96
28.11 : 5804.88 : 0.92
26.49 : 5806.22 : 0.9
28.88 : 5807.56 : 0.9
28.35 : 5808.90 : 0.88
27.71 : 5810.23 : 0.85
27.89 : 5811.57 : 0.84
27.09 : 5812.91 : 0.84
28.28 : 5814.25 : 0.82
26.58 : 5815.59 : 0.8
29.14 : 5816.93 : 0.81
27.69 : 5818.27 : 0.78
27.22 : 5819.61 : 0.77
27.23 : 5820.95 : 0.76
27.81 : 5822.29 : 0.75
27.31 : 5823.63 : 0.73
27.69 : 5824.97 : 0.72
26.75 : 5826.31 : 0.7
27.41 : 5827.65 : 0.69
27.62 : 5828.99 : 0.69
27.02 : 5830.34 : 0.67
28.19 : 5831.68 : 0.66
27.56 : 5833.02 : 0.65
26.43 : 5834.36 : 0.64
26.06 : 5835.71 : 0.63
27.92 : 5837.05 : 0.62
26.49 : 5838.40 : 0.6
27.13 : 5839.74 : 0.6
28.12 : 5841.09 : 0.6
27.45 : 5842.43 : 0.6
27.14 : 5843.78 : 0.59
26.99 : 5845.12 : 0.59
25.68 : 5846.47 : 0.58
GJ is 28.0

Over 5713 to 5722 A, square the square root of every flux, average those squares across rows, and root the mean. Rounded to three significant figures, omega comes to 5.14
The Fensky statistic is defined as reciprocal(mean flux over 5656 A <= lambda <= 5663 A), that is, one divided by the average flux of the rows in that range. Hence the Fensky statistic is 0.0365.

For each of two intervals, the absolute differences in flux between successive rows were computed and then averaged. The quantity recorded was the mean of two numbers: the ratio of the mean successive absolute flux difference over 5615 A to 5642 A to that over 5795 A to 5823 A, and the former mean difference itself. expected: 0.5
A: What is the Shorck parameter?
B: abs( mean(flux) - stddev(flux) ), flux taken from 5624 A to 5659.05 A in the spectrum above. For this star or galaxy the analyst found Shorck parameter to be 26.9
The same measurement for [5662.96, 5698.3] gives 26.7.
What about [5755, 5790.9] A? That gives 26.6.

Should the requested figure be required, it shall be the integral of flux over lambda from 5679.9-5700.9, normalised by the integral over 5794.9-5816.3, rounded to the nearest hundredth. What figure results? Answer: 0.97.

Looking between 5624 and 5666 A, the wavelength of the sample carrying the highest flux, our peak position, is 5657.10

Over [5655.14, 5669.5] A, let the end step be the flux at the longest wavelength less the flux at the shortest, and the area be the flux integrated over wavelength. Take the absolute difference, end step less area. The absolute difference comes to 391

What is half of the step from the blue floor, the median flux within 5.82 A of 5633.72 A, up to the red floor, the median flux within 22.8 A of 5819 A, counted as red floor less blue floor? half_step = 0.02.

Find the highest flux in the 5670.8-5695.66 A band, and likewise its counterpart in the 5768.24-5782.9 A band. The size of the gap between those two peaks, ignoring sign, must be 0.10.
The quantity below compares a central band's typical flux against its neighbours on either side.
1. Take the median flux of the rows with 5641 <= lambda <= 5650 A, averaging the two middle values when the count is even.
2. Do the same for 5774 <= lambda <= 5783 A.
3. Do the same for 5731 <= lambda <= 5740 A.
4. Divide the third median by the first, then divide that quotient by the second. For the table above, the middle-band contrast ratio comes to 0.0362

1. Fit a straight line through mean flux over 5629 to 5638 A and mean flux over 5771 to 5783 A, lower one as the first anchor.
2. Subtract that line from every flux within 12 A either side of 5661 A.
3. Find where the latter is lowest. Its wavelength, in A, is 5662.31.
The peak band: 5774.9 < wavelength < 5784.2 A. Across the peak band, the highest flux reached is 28.58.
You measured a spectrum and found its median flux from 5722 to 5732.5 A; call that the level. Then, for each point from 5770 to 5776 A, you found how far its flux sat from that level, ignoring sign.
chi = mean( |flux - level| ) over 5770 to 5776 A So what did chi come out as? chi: 0.45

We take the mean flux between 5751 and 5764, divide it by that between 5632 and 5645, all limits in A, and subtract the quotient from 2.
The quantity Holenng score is 1.01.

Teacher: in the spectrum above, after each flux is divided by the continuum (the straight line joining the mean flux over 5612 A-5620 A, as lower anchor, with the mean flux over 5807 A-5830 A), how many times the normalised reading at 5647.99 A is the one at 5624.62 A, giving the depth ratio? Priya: 0.98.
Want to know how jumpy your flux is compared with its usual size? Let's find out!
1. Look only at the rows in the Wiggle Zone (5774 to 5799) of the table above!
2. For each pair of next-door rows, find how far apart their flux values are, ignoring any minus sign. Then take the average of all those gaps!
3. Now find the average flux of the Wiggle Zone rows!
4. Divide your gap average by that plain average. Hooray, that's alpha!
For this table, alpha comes 0.0271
